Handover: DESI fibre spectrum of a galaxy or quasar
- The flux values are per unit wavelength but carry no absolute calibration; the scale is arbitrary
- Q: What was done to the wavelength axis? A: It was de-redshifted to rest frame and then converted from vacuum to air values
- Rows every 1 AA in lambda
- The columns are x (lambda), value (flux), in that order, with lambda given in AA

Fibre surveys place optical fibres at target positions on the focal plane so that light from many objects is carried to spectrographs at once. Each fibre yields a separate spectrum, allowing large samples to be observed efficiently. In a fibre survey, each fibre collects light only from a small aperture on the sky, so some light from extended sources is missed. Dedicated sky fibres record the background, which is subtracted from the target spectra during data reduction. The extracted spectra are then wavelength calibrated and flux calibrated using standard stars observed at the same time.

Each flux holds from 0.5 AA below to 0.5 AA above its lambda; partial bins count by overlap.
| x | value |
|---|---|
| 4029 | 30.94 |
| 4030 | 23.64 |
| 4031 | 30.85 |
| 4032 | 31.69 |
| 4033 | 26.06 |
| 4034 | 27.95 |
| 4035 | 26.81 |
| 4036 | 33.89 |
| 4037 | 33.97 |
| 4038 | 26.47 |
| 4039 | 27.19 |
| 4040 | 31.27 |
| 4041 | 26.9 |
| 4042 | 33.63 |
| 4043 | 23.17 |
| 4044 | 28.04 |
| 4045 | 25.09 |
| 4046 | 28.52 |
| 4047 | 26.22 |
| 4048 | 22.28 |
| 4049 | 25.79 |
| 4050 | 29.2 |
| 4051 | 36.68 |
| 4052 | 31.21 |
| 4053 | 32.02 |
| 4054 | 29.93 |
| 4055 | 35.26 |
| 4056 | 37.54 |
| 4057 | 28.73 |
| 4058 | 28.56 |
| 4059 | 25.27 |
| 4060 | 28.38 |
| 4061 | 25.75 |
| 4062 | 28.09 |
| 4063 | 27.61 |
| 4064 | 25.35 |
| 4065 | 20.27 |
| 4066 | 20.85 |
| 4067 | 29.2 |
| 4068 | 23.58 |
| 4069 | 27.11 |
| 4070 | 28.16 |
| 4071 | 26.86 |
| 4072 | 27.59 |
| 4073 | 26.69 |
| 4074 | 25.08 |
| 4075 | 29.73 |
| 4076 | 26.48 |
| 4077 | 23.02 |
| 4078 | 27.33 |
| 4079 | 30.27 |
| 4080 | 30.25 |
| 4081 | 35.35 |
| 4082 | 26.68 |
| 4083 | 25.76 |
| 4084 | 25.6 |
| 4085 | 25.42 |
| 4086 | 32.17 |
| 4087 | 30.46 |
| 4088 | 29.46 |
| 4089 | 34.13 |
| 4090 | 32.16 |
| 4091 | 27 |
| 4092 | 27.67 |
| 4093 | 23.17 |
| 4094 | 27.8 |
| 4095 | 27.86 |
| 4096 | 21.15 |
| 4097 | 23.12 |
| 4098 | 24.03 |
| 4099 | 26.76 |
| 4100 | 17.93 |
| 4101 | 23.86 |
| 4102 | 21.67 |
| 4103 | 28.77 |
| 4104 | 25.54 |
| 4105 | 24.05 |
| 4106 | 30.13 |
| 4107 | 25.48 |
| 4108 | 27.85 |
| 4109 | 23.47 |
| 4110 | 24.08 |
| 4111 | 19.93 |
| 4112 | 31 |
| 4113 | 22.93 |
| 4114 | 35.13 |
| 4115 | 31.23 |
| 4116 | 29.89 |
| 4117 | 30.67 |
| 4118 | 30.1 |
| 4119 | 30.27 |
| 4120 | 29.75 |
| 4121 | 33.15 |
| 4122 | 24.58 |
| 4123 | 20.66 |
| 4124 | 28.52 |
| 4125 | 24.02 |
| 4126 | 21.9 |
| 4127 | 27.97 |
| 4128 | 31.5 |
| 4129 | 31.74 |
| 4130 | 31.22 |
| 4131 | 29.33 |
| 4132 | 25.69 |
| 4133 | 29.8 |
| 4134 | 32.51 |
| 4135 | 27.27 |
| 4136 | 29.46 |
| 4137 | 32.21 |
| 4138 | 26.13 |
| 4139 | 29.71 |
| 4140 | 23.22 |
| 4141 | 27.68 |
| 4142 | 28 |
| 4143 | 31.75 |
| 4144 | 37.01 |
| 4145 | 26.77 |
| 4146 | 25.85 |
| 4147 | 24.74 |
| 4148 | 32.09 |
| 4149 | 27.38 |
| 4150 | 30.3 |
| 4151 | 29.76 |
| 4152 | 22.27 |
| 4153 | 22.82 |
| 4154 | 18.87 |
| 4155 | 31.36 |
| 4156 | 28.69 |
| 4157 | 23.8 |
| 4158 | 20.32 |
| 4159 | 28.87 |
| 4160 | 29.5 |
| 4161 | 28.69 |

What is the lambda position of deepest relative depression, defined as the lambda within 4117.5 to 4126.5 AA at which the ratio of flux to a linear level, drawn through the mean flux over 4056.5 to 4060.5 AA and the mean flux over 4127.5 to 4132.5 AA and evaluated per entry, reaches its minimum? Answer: 4123 AA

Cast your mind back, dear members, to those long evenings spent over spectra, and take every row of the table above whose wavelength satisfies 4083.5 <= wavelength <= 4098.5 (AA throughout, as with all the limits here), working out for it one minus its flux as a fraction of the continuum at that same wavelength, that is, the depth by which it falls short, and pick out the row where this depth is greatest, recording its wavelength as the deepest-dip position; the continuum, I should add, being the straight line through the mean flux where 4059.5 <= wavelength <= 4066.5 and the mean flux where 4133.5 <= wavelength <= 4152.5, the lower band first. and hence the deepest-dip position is 4096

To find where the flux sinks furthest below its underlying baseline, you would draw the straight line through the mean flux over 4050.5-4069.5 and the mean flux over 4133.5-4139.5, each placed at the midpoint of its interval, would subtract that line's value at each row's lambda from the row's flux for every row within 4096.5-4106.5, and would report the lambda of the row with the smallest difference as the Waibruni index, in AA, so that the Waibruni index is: 4100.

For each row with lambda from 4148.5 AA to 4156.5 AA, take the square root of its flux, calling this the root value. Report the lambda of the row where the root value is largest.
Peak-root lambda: 4155 AA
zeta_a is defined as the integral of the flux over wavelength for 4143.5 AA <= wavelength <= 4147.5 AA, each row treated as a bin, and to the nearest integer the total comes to 114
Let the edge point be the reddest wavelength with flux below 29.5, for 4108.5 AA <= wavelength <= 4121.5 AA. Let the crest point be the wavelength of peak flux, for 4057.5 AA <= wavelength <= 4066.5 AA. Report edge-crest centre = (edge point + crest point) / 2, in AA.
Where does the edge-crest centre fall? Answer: 4085.5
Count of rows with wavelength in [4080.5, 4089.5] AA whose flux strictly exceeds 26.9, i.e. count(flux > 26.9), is 5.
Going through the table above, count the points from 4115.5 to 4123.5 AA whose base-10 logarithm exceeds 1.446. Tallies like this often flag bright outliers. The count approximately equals 6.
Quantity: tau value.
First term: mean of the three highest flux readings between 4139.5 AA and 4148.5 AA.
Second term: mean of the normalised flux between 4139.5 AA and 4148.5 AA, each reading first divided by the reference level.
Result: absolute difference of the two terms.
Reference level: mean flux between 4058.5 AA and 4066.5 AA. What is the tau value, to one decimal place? 32.5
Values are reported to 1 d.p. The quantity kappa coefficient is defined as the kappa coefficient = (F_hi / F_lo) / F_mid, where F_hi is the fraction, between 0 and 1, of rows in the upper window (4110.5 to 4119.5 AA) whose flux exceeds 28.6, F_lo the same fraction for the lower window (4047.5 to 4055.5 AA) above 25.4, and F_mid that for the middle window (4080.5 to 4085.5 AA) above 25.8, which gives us 2.2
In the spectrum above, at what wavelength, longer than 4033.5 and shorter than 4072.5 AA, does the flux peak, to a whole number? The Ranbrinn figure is 4056 AA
